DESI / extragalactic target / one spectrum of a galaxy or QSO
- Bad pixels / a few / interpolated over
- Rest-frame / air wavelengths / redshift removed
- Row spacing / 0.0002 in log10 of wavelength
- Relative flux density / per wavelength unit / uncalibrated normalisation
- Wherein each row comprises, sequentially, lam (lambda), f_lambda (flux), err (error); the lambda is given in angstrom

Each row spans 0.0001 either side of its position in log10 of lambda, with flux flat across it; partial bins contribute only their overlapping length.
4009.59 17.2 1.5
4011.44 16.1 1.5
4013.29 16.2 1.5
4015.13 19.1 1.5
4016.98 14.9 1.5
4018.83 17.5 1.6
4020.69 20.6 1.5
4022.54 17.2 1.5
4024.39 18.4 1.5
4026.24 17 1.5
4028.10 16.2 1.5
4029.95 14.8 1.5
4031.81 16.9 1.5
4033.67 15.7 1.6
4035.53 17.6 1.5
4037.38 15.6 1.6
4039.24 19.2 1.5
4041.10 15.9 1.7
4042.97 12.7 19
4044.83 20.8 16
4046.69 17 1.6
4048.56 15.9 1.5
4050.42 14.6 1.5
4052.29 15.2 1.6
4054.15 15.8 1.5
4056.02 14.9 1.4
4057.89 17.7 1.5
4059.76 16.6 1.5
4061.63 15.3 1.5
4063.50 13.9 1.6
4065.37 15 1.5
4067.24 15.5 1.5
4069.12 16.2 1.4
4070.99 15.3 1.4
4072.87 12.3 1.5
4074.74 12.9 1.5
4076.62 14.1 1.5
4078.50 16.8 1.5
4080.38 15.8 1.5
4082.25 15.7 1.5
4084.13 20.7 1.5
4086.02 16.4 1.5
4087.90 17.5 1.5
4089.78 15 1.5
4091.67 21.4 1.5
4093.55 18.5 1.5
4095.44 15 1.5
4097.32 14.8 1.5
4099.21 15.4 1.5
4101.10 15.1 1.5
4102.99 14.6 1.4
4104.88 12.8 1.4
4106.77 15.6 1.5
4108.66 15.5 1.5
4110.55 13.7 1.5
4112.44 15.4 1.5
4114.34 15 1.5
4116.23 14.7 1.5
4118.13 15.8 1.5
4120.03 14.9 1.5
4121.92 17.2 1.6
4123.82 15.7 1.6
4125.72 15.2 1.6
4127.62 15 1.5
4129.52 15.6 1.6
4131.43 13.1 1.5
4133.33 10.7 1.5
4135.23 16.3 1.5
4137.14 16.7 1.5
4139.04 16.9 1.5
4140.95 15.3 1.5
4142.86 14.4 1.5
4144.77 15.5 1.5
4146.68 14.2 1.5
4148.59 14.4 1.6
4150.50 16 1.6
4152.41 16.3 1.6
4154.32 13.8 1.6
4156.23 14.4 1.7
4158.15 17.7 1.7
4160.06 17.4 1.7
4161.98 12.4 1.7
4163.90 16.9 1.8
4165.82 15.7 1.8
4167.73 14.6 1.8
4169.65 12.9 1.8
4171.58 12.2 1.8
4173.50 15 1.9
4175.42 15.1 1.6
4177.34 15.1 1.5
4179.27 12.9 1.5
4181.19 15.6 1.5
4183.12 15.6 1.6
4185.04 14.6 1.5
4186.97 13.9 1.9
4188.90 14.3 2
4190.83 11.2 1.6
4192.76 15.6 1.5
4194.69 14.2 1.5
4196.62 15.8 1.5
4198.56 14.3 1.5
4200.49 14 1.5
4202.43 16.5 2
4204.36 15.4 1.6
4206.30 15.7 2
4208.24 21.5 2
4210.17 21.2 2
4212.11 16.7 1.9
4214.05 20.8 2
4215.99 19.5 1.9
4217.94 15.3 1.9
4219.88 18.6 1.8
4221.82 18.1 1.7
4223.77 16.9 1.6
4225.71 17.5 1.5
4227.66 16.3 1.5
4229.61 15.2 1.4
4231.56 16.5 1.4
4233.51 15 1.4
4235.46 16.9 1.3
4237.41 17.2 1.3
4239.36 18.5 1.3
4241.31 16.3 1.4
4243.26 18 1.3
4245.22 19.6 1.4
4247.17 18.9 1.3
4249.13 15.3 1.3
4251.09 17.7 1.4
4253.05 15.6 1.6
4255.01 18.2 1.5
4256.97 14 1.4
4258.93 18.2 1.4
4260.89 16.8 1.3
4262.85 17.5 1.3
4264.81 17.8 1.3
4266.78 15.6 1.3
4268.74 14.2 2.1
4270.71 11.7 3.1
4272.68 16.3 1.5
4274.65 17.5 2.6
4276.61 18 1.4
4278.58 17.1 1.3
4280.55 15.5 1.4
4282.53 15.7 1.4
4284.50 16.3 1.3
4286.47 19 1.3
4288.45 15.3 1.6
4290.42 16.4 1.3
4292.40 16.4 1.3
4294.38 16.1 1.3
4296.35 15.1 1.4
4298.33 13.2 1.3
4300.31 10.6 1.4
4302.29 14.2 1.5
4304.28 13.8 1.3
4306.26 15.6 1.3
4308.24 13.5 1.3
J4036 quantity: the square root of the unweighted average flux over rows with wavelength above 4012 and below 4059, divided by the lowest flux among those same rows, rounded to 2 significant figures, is 0.32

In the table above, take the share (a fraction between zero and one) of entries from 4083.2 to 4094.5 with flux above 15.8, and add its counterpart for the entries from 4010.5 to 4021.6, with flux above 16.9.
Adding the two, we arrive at 1.3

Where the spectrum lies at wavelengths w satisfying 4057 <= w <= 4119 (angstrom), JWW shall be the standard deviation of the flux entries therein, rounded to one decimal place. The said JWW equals 1.9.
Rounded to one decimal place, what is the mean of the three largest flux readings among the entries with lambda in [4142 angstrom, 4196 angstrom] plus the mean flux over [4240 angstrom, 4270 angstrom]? 34.2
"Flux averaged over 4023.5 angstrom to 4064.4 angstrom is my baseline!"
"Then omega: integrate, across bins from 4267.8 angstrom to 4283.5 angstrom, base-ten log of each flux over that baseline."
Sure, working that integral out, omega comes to -0.27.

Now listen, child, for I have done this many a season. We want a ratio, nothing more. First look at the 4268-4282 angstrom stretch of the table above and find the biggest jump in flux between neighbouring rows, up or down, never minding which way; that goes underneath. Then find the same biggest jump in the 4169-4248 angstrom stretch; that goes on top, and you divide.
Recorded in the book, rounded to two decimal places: 1.26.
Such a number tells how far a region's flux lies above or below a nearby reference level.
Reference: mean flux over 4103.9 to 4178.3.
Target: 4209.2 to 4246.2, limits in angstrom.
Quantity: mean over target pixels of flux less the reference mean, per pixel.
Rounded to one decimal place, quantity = 2.6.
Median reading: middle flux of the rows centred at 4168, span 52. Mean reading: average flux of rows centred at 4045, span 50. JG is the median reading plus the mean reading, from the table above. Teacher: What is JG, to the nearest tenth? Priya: 31.0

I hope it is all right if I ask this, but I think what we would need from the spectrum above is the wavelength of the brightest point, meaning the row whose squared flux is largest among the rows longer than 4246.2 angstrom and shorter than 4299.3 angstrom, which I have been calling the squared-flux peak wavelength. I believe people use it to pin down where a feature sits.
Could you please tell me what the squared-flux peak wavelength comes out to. 4286.47 angstrom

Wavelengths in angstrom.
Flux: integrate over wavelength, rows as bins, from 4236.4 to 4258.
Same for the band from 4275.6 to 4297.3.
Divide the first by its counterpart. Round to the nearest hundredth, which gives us 1.04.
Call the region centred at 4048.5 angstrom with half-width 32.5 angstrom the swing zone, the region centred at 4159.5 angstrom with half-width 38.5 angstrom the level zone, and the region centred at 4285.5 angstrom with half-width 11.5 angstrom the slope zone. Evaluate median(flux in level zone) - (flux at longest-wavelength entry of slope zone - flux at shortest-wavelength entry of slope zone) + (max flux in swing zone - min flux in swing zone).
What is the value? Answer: 26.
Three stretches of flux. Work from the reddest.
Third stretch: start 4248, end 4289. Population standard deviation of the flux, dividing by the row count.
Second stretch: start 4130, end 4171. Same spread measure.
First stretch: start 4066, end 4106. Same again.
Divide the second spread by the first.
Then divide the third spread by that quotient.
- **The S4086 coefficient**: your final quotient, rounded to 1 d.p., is 2.1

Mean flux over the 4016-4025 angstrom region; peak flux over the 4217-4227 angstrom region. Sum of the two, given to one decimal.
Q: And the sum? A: 36.3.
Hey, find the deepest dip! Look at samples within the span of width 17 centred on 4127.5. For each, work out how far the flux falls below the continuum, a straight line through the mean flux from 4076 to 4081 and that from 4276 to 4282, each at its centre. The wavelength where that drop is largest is 4133.33 angstrom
